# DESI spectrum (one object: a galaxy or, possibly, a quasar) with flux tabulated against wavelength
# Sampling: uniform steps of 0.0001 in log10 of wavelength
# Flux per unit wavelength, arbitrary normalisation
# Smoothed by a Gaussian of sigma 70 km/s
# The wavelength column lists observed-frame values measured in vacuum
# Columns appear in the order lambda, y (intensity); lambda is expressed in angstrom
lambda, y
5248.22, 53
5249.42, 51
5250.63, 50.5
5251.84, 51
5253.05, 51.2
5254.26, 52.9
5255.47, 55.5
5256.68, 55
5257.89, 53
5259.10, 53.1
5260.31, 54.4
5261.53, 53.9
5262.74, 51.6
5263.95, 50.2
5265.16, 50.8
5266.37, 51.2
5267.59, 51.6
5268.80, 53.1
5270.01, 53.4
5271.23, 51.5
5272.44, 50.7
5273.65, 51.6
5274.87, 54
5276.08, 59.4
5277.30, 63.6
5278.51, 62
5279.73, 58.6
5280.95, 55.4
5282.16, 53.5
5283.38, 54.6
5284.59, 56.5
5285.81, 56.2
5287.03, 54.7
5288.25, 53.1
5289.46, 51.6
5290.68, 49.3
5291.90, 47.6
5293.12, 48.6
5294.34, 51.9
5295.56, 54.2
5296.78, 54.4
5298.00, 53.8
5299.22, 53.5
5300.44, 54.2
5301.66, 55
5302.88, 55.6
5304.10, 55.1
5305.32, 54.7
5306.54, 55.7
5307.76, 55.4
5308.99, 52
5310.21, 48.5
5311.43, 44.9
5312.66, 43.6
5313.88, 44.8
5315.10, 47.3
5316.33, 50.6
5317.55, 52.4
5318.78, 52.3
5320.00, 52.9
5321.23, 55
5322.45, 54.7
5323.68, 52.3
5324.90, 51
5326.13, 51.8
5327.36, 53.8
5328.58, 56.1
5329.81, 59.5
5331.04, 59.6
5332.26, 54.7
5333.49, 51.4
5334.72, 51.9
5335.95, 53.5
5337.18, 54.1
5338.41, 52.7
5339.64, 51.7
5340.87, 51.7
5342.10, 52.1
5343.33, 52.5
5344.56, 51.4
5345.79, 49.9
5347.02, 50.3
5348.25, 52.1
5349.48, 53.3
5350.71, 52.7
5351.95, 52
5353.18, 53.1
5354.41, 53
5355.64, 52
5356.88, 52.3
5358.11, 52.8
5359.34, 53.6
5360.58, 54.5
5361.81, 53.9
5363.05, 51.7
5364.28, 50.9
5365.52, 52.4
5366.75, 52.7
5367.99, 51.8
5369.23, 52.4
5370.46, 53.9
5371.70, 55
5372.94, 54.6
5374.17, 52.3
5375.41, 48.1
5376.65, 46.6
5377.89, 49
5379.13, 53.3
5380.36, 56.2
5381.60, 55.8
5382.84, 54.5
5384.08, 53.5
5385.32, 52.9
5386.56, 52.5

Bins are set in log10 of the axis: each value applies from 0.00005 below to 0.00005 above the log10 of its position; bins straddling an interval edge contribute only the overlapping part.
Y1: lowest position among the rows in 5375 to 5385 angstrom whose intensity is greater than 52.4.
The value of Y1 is 5379.13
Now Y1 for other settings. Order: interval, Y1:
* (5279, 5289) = 5279.73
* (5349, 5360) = 5349.48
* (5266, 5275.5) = 5268.80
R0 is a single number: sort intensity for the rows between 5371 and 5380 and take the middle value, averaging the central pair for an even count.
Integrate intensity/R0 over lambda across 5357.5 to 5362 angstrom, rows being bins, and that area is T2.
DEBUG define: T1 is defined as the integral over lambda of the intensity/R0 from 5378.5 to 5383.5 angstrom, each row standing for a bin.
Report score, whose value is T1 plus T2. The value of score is 9.9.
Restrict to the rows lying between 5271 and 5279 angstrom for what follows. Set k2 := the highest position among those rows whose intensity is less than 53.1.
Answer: 5273.65 angstrom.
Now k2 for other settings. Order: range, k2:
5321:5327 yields 5326.13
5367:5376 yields 5375.41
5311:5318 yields 5317.55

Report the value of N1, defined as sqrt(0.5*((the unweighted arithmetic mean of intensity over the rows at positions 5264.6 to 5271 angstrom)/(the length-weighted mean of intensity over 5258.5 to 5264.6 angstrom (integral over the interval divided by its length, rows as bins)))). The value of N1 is 0.703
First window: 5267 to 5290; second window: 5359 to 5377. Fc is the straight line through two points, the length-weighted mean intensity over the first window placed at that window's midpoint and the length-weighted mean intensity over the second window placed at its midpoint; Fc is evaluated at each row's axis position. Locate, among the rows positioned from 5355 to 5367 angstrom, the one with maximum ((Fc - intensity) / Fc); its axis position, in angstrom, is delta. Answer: 5364.28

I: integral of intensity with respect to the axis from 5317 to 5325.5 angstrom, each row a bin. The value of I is 450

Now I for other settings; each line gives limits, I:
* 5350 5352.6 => 136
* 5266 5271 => 261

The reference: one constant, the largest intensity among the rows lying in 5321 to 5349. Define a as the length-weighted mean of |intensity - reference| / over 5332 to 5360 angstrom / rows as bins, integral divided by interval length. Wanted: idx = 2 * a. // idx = 14.5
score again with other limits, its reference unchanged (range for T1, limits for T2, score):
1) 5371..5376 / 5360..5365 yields 10.1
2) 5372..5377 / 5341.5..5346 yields 9.3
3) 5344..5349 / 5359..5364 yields 10.0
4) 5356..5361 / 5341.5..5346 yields 9.5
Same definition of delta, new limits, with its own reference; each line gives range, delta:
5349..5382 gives 5376.65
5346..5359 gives 5347.02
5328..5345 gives 5333.49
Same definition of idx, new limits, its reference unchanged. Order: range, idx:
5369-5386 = 13.7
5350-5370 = 13.9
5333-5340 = 14.0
